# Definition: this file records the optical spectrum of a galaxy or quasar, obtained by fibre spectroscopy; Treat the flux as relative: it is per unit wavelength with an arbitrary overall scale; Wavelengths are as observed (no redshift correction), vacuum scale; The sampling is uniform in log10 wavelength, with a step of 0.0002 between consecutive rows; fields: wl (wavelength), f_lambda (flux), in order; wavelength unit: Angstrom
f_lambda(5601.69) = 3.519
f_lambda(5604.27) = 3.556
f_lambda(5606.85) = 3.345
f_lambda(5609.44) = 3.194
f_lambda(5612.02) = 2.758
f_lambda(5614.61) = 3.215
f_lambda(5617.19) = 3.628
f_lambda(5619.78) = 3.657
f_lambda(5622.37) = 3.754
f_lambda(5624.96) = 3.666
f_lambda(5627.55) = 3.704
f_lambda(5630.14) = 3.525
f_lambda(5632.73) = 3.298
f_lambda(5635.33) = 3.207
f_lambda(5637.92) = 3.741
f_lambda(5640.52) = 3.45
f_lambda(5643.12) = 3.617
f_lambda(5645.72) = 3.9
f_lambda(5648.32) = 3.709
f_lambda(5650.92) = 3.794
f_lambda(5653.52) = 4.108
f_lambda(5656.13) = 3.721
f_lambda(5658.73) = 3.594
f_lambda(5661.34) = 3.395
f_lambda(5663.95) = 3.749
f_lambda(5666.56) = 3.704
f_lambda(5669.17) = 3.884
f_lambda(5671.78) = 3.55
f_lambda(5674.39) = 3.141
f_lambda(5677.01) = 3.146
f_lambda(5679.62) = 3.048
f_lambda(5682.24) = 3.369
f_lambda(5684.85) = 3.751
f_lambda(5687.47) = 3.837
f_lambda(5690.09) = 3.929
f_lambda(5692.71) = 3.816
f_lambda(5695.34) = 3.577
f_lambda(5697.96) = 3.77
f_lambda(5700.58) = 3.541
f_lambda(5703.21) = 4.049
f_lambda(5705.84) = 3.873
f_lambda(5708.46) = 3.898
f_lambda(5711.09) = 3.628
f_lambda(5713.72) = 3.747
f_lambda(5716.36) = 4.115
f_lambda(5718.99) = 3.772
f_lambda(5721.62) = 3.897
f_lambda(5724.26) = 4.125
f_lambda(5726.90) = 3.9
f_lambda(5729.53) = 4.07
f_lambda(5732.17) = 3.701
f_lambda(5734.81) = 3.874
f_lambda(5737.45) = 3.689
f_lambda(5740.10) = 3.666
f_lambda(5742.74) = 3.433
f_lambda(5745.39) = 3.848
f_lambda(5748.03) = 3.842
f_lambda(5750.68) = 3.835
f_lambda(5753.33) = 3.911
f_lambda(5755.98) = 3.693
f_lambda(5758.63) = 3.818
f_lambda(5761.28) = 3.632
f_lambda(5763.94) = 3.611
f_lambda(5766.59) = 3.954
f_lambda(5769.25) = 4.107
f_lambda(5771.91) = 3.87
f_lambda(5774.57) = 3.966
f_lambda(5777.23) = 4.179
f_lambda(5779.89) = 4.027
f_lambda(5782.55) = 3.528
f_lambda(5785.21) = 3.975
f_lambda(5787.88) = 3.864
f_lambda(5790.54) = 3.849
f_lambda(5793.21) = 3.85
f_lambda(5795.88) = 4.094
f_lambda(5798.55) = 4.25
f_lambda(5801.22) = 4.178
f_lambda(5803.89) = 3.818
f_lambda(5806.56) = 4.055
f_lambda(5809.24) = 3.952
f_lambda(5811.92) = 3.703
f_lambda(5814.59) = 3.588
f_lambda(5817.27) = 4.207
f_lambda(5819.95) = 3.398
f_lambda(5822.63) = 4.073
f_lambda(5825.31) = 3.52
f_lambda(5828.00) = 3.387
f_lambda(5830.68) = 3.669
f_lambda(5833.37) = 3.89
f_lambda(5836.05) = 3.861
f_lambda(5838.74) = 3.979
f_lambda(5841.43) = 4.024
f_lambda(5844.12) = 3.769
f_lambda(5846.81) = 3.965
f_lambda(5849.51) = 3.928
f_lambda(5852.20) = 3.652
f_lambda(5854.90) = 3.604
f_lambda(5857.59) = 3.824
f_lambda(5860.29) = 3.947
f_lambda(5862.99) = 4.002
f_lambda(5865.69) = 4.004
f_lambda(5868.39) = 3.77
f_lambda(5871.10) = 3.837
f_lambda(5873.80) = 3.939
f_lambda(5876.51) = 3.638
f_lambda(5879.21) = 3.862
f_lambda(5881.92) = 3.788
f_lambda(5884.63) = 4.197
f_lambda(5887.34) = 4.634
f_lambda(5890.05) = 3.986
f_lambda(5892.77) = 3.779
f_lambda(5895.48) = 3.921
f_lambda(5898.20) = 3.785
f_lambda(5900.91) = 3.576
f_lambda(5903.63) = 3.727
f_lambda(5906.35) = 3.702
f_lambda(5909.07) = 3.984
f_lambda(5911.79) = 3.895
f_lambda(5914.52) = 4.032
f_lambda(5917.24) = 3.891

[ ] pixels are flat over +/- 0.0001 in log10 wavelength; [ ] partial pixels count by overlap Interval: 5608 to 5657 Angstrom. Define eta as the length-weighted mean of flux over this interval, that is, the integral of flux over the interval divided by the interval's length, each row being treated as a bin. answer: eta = 3.56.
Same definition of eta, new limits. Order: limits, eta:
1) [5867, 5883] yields 3.81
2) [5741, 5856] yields 3.85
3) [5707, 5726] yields 3.88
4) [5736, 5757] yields 3.74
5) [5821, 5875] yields 3.83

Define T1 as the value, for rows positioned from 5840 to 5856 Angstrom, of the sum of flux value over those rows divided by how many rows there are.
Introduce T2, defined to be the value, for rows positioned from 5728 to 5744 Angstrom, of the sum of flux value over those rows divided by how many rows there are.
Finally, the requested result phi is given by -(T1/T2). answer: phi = -1.02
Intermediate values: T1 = 3.82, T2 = 3.7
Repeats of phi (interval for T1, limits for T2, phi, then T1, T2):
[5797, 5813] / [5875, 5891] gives -0.99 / 3.99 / 4.0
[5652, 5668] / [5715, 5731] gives -0.93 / 3.71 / 4.0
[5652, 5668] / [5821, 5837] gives -0.99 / 3.71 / 3.7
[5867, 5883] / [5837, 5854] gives -0.98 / 3.81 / 3.9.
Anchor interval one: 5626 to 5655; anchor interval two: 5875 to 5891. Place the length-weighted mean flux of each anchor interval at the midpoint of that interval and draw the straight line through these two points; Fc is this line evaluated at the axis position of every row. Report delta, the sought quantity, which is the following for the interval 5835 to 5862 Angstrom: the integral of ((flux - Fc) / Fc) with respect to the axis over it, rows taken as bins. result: -0.7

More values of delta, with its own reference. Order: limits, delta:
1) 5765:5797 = 0.6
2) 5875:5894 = -0.2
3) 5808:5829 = -1.0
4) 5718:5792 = 0.5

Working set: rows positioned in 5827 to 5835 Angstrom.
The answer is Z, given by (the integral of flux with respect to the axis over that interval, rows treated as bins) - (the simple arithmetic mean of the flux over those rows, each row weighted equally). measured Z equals 25.7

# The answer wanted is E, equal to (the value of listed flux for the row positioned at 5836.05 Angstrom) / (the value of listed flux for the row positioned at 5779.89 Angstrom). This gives 0.96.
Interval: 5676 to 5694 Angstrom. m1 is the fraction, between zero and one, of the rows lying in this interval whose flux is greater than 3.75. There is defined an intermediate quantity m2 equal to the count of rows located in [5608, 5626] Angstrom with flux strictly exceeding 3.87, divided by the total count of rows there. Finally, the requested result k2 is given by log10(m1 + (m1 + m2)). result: 0.06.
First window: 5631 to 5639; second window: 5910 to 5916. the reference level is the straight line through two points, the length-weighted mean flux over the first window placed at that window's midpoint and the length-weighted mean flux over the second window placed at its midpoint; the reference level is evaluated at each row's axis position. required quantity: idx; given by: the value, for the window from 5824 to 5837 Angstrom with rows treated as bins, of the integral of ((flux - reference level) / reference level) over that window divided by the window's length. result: -0.04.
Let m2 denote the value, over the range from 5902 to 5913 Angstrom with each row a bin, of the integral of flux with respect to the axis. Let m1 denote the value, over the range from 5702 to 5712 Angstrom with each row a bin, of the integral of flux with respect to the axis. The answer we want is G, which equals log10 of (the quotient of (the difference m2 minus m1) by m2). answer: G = -1.10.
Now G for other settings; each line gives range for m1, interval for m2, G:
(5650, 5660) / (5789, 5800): -0.86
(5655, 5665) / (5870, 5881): -0.85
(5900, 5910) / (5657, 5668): -1.23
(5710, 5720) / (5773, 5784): -0.94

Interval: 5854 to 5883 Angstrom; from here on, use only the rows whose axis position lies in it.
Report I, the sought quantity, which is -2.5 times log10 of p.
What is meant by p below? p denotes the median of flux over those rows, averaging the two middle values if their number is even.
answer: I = -1.460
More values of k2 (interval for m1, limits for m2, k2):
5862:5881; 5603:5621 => 0.23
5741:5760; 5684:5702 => 0.20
